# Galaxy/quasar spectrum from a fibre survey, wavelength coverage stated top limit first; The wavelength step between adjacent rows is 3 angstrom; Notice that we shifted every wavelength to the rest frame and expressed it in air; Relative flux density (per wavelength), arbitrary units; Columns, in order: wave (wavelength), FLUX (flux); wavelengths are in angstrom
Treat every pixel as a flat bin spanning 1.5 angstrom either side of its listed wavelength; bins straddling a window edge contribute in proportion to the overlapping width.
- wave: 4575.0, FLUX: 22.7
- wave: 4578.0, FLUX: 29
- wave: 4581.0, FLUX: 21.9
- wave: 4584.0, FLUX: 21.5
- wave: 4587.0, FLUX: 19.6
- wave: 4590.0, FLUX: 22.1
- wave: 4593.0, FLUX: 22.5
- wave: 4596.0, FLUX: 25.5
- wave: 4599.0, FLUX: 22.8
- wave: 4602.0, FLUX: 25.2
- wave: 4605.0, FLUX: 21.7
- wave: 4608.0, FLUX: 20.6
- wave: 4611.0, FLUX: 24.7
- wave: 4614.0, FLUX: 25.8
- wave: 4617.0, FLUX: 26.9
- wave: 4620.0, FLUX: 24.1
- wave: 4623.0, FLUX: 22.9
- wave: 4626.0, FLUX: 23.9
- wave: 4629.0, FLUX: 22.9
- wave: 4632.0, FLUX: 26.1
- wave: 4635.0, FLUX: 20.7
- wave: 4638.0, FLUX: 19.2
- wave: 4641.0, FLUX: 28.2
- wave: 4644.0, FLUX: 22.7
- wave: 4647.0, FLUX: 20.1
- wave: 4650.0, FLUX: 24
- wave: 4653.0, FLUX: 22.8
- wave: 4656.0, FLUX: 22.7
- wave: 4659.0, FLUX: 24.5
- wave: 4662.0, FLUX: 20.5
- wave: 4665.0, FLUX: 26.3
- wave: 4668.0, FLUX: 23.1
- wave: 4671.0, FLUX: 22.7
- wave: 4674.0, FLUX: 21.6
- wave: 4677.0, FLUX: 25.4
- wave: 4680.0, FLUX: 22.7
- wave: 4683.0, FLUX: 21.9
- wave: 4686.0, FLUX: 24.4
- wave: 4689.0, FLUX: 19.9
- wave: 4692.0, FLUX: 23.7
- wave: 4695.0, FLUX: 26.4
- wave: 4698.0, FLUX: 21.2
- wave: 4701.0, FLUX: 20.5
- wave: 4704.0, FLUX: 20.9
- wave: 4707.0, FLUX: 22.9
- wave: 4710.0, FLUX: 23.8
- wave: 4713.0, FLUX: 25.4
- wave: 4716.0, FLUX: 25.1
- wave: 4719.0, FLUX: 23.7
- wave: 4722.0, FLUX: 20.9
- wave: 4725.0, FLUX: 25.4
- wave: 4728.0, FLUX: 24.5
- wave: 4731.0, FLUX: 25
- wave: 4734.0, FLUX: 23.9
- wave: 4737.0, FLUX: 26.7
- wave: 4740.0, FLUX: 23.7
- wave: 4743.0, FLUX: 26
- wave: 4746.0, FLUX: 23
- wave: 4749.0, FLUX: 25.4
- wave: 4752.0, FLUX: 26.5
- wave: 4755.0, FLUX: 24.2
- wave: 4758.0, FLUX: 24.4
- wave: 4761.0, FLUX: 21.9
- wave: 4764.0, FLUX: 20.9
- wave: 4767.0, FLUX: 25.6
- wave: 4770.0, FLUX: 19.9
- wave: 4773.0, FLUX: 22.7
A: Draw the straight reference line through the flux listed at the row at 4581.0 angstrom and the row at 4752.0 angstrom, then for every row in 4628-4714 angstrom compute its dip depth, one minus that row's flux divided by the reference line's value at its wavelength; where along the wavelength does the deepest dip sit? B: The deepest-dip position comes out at 4689.0 angstrom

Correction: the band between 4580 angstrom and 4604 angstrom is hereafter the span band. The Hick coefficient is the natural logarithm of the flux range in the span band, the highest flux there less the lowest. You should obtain 1.8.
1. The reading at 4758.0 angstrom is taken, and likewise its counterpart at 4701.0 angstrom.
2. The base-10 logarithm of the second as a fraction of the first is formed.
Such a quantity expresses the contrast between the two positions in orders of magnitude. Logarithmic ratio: -0.08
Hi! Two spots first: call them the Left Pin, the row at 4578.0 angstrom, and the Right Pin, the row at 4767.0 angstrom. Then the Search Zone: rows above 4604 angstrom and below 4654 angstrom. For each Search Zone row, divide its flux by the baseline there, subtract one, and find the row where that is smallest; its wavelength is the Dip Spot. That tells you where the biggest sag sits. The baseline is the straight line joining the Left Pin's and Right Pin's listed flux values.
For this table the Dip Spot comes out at 4638.0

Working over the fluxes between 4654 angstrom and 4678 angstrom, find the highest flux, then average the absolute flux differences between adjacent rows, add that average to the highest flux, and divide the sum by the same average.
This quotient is 10.2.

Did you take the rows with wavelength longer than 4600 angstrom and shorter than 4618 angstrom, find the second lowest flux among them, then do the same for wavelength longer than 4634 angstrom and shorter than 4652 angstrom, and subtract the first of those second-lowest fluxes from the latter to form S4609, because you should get -1.6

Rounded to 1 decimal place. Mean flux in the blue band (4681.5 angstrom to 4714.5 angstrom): 22.8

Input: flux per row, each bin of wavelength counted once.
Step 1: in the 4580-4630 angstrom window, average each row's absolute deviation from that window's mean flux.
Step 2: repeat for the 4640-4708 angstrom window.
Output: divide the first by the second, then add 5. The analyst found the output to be 5.97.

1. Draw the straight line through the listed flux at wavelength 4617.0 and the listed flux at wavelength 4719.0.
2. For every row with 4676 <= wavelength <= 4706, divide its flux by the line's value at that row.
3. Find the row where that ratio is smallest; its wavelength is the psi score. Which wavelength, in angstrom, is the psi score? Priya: 4689.0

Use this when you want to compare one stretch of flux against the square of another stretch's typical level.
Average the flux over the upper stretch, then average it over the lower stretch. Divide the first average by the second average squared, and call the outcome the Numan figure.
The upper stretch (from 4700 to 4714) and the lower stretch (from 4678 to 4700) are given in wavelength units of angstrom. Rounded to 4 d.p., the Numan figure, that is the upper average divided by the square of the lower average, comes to 0.0433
